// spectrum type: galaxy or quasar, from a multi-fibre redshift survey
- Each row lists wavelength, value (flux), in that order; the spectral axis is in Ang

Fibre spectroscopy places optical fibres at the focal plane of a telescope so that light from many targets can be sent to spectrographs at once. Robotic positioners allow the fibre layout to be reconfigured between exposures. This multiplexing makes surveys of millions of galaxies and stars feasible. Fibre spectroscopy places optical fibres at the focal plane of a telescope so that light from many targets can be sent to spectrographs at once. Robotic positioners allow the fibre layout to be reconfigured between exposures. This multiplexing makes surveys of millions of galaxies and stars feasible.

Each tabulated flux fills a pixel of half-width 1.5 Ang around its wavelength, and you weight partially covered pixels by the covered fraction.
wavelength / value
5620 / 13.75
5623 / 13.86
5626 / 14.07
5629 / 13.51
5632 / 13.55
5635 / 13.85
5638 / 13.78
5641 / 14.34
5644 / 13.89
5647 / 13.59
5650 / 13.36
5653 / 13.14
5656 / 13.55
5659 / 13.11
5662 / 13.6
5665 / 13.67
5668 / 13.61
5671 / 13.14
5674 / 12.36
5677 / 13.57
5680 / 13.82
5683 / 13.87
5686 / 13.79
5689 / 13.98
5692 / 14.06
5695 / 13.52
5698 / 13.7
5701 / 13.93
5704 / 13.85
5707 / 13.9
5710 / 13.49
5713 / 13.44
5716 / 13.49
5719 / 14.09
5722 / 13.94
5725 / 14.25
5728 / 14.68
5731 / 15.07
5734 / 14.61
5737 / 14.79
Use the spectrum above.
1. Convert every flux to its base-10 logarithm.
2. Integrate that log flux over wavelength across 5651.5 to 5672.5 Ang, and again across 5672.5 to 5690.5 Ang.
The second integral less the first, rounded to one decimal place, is -3.3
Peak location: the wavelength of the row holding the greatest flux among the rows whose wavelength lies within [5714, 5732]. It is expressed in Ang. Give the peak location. 5731 Ang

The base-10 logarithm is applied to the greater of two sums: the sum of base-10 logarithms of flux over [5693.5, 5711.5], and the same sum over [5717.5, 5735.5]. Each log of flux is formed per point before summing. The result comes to 0.842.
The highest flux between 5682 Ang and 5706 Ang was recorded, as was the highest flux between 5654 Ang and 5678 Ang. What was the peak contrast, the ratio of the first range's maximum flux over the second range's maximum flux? 1.03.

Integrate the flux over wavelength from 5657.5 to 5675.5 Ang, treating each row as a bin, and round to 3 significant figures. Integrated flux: 238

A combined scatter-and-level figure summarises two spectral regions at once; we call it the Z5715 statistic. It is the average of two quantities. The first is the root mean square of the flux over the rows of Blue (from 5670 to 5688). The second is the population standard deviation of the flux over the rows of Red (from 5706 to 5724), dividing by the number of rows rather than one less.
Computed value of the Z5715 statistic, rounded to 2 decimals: 6.85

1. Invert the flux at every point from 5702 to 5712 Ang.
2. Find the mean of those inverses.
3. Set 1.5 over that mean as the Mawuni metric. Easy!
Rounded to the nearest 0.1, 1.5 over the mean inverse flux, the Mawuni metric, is 20.6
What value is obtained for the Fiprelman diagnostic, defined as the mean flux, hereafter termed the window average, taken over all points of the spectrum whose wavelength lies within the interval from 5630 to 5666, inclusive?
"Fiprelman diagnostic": 13.62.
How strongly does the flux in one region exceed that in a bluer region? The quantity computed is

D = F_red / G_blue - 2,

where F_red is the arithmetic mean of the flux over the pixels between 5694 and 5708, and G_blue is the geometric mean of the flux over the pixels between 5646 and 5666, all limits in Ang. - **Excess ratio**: -0.97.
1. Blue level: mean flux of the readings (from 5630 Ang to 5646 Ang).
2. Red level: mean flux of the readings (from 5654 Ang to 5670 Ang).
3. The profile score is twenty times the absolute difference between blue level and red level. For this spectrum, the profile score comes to 7.5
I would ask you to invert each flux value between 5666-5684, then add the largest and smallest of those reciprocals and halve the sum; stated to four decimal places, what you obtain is 0.0765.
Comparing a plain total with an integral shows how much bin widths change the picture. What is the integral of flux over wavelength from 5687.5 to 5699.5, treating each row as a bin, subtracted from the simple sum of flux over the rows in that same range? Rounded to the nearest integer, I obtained -111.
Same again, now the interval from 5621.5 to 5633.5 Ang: -110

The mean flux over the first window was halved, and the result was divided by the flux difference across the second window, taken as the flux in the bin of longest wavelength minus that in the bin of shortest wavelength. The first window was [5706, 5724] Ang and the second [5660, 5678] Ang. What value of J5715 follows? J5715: -229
